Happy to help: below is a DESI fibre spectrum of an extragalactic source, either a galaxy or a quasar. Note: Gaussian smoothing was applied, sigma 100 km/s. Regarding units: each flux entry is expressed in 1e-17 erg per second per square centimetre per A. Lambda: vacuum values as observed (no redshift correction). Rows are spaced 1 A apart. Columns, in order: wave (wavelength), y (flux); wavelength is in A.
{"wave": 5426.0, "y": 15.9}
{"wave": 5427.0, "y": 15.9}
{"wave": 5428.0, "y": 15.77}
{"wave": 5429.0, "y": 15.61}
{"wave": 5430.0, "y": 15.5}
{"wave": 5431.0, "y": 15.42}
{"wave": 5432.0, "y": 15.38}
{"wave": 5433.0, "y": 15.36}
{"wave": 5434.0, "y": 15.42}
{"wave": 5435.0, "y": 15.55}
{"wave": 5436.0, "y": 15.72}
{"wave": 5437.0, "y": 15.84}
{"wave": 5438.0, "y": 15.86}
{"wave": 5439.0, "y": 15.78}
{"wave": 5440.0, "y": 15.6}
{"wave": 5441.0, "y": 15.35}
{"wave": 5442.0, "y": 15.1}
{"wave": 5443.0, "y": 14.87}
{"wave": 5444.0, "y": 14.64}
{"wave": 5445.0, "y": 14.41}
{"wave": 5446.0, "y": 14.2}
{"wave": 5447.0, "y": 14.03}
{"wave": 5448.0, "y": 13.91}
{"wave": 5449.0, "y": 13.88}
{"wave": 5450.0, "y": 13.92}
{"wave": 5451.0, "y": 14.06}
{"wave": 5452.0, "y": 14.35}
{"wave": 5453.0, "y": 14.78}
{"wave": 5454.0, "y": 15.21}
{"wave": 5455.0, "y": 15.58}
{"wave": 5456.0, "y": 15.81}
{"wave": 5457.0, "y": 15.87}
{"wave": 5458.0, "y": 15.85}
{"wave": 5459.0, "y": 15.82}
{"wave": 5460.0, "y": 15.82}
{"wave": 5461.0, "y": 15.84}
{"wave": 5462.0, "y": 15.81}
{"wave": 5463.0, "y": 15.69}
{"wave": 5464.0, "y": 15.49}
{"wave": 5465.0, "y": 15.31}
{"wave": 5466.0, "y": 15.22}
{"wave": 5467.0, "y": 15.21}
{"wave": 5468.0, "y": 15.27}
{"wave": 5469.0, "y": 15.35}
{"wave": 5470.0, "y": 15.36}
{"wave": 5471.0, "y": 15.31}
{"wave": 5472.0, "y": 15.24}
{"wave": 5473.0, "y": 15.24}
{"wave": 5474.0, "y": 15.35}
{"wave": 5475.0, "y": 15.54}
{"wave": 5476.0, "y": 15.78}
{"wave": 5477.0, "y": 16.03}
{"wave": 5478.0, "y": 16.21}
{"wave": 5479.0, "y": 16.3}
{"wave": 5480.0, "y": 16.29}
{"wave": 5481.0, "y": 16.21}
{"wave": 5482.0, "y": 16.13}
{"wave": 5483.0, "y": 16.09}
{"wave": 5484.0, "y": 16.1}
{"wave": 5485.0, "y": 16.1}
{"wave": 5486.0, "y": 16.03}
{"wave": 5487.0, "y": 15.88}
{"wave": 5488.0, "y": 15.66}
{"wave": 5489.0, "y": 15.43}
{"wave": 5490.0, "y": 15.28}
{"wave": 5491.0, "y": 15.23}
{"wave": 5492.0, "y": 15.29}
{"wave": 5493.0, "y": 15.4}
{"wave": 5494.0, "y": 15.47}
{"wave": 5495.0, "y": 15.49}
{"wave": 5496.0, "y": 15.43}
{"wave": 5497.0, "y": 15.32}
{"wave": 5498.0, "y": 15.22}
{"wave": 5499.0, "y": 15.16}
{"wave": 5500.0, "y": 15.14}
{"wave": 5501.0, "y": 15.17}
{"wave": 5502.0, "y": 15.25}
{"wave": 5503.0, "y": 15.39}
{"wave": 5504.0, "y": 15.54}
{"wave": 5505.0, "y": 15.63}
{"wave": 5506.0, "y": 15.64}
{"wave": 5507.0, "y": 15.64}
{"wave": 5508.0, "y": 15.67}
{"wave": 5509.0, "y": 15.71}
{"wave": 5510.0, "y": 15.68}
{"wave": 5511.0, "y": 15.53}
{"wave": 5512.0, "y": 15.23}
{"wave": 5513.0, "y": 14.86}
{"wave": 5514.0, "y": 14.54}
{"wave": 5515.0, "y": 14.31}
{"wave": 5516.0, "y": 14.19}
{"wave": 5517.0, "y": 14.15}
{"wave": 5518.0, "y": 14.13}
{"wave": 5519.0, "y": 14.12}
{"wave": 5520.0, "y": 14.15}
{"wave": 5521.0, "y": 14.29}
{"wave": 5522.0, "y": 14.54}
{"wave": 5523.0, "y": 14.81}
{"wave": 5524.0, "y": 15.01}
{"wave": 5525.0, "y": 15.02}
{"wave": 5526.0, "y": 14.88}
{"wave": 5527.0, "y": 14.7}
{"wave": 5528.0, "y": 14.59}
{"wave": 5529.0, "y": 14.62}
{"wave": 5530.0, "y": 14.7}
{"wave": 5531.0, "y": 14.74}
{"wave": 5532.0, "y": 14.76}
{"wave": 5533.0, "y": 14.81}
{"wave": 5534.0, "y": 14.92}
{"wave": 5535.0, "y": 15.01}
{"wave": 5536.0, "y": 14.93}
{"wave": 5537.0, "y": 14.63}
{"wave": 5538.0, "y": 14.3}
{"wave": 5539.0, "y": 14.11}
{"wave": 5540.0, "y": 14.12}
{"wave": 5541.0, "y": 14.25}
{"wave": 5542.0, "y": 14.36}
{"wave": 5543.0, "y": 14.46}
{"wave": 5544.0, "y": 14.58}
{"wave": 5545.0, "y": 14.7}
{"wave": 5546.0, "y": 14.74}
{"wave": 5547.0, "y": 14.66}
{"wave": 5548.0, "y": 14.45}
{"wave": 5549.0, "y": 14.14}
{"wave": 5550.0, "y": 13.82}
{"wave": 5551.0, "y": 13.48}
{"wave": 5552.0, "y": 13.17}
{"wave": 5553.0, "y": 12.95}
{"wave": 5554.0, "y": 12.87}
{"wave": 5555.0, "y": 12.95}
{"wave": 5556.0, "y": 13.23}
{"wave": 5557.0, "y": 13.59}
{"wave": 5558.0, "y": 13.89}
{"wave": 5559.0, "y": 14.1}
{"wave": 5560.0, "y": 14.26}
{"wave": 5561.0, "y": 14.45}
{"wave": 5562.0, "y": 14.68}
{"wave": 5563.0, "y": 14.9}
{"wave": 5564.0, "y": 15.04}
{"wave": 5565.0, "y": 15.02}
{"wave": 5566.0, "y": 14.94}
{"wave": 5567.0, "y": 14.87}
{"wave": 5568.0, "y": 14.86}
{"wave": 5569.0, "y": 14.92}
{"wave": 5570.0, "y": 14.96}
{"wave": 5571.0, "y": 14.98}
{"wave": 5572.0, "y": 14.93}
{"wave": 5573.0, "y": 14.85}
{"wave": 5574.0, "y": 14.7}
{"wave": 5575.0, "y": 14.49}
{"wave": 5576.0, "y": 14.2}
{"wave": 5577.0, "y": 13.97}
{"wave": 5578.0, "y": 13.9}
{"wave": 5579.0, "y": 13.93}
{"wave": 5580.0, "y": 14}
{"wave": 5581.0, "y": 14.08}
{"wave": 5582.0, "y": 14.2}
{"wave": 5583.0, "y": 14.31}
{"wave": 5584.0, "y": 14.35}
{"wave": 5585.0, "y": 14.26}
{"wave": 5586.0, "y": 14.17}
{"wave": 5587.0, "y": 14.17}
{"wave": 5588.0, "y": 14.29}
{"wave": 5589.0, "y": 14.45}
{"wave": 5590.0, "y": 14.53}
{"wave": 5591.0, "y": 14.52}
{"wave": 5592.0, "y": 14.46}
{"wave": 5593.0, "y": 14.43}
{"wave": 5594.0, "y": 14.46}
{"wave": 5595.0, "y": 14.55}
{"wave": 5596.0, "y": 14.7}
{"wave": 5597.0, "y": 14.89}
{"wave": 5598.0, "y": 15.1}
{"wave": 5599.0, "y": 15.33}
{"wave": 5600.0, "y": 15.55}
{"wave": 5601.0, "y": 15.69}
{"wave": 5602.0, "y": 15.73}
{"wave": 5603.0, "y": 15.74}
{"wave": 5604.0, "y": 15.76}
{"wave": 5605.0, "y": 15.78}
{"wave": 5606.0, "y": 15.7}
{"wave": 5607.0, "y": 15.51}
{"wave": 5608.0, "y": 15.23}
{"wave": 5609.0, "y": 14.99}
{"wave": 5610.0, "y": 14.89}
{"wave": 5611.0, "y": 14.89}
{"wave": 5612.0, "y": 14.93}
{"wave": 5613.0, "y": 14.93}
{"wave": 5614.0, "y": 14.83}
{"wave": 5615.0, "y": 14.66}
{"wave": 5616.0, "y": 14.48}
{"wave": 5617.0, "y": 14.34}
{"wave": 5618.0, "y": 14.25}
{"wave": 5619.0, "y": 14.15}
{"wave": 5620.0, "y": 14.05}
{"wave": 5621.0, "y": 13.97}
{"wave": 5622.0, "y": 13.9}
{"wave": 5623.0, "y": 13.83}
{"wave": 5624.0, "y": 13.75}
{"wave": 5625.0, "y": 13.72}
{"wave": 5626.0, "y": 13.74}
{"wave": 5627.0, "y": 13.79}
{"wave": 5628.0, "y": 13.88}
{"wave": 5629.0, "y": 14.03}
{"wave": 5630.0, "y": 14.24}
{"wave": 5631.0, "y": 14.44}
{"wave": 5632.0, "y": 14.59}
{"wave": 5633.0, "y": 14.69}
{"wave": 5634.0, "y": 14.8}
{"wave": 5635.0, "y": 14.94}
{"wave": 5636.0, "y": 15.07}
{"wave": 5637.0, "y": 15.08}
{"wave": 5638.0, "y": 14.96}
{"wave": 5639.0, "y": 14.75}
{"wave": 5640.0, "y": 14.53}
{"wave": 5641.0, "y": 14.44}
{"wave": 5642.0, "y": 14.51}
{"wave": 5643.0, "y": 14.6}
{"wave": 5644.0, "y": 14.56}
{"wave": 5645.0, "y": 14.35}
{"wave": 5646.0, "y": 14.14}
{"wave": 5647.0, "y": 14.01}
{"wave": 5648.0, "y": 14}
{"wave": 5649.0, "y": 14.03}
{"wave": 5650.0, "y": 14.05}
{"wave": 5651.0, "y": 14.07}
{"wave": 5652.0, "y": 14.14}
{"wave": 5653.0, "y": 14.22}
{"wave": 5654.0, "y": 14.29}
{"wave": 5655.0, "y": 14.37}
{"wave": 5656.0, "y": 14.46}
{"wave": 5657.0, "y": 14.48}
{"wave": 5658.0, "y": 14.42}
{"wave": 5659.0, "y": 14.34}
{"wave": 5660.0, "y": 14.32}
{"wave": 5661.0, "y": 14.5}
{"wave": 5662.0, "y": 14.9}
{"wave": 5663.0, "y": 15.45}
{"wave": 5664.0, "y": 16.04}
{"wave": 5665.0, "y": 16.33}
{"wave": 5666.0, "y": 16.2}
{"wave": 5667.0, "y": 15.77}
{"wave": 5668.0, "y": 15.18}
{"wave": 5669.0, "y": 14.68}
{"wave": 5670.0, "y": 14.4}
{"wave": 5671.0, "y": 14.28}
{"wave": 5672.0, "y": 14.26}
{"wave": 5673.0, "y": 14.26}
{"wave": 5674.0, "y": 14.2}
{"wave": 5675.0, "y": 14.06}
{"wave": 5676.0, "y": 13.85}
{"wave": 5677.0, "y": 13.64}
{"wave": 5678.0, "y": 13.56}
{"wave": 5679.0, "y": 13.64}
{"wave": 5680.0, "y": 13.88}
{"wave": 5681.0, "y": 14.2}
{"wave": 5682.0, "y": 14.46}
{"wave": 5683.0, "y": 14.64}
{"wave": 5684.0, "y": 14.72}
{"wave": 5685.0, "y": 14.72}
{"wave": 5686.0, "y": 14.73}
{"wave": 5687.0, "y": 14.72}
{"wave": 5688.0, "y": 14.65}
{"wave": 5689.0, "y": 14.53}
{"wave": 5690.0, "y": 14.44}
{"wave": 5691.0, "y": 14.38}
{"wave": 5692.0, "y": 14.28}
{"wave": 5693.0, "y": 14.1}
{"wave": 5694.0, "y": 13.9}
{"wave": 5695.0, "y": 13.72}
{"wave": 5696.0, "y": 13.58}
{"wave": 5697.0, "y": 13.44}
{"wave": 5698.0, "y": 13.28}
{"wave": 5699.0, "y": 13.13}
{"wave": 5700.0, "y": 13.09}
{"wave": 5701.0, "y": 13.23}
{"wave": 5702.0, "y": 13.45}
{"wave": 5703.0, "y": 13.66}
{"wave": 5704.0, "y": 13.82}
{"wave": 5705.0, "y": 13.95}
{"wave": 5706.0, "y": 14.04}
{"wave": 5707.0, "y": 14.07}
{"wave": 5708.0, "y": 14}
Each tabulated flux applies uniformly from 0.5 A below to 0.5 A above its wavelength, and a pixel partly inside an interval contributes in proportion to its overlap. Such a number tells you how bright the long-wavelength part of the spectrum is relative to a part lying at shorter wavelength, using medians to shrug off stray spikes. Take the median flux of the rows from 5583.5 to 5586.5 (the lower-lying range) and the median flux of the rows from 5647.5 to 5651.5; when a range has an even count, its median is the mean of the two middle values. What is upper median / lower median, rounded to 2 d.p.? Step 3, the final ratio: 0.98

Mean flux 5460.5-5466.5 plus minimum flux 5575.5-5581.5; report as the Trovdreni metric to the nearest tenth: 29.5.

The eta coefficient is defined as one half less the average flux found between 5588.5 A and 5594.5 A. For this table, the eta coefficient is -14.0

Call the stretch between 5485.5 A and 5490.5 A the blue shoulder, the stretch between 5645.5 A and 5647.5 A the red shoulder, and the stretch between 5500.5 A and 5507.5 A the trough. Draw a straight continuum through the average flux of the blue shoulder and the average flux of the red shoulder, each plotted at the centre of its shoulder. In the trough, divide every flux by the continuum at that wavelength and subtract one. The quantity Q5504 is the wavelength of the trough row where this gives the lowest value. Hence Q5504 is 5501.0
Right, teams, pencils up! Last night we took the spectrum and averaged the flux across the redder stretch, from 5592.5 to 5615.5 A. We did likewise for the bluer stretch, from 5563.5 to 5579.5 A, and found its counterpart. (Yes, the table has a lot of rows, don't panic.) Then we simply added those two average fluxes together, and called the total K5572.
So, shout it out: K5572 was 29.8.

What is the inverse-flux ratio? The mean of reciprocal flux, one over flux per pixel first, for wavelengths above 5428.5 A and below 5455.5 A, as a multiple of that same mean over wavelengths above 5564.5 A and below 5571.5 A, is 1.00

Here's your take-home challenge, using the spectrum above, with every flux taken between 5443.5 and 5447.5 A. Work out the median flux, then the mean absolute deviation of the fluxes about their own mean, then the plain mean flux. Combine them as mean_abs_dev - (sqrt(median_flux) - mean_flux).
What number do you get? 10.7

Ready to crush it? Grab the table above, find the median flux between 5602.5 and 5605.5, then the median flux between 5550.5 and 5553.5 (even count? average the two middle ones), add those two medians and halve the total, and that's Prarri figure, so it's 14.5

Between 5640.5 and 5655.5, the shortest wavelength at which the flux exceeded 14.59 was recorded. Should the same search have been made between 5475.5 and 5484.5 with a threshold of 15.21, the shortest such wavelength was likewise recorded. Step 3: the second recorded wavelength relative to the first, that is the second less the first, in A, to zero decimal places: -167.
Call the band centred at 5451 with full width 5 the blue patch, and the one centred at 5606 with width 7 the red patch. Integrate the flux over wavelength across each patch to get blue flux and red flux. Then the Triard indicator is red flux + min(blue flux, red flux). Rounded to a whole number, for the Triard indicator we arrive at 180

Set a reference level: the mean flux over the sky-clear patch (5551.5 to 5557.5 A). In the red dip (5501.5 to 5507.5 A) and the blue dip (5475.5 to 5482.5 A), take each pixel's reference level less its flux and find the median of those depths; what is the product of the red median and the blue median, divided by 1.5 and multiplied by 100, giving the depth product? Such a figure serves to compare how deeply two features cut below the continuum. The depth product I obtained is 505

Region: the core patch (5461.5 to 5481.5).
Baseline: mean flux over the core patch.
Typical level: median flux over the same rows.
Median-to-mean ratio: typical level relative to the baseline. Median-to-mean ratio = 0.99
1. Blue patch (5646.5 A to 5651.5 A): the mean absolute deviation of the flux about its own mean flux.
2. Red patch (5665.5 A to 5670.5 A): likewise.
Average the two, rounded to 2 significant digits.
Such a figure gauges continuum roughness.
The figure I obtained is 0.31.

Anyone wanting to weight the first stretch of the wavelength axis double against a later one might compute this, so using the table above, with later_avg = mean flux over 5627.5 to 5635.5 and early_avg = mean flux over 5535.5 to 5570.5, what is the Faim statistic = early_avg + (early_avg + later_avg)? 43.0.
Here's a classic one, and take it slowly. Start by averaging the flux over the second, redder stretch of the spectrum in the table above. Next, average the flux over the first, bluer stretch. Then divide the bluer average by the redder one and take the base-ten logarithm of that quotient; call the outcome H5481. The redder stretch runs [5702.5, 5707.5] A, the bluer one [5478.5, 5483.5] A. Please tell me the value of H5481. 0.066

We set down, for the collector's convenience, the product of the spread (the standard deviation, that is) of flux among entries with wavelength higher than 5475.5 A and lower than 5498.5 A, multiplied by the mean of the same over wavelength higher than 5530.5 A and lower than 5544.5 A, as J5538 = 6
